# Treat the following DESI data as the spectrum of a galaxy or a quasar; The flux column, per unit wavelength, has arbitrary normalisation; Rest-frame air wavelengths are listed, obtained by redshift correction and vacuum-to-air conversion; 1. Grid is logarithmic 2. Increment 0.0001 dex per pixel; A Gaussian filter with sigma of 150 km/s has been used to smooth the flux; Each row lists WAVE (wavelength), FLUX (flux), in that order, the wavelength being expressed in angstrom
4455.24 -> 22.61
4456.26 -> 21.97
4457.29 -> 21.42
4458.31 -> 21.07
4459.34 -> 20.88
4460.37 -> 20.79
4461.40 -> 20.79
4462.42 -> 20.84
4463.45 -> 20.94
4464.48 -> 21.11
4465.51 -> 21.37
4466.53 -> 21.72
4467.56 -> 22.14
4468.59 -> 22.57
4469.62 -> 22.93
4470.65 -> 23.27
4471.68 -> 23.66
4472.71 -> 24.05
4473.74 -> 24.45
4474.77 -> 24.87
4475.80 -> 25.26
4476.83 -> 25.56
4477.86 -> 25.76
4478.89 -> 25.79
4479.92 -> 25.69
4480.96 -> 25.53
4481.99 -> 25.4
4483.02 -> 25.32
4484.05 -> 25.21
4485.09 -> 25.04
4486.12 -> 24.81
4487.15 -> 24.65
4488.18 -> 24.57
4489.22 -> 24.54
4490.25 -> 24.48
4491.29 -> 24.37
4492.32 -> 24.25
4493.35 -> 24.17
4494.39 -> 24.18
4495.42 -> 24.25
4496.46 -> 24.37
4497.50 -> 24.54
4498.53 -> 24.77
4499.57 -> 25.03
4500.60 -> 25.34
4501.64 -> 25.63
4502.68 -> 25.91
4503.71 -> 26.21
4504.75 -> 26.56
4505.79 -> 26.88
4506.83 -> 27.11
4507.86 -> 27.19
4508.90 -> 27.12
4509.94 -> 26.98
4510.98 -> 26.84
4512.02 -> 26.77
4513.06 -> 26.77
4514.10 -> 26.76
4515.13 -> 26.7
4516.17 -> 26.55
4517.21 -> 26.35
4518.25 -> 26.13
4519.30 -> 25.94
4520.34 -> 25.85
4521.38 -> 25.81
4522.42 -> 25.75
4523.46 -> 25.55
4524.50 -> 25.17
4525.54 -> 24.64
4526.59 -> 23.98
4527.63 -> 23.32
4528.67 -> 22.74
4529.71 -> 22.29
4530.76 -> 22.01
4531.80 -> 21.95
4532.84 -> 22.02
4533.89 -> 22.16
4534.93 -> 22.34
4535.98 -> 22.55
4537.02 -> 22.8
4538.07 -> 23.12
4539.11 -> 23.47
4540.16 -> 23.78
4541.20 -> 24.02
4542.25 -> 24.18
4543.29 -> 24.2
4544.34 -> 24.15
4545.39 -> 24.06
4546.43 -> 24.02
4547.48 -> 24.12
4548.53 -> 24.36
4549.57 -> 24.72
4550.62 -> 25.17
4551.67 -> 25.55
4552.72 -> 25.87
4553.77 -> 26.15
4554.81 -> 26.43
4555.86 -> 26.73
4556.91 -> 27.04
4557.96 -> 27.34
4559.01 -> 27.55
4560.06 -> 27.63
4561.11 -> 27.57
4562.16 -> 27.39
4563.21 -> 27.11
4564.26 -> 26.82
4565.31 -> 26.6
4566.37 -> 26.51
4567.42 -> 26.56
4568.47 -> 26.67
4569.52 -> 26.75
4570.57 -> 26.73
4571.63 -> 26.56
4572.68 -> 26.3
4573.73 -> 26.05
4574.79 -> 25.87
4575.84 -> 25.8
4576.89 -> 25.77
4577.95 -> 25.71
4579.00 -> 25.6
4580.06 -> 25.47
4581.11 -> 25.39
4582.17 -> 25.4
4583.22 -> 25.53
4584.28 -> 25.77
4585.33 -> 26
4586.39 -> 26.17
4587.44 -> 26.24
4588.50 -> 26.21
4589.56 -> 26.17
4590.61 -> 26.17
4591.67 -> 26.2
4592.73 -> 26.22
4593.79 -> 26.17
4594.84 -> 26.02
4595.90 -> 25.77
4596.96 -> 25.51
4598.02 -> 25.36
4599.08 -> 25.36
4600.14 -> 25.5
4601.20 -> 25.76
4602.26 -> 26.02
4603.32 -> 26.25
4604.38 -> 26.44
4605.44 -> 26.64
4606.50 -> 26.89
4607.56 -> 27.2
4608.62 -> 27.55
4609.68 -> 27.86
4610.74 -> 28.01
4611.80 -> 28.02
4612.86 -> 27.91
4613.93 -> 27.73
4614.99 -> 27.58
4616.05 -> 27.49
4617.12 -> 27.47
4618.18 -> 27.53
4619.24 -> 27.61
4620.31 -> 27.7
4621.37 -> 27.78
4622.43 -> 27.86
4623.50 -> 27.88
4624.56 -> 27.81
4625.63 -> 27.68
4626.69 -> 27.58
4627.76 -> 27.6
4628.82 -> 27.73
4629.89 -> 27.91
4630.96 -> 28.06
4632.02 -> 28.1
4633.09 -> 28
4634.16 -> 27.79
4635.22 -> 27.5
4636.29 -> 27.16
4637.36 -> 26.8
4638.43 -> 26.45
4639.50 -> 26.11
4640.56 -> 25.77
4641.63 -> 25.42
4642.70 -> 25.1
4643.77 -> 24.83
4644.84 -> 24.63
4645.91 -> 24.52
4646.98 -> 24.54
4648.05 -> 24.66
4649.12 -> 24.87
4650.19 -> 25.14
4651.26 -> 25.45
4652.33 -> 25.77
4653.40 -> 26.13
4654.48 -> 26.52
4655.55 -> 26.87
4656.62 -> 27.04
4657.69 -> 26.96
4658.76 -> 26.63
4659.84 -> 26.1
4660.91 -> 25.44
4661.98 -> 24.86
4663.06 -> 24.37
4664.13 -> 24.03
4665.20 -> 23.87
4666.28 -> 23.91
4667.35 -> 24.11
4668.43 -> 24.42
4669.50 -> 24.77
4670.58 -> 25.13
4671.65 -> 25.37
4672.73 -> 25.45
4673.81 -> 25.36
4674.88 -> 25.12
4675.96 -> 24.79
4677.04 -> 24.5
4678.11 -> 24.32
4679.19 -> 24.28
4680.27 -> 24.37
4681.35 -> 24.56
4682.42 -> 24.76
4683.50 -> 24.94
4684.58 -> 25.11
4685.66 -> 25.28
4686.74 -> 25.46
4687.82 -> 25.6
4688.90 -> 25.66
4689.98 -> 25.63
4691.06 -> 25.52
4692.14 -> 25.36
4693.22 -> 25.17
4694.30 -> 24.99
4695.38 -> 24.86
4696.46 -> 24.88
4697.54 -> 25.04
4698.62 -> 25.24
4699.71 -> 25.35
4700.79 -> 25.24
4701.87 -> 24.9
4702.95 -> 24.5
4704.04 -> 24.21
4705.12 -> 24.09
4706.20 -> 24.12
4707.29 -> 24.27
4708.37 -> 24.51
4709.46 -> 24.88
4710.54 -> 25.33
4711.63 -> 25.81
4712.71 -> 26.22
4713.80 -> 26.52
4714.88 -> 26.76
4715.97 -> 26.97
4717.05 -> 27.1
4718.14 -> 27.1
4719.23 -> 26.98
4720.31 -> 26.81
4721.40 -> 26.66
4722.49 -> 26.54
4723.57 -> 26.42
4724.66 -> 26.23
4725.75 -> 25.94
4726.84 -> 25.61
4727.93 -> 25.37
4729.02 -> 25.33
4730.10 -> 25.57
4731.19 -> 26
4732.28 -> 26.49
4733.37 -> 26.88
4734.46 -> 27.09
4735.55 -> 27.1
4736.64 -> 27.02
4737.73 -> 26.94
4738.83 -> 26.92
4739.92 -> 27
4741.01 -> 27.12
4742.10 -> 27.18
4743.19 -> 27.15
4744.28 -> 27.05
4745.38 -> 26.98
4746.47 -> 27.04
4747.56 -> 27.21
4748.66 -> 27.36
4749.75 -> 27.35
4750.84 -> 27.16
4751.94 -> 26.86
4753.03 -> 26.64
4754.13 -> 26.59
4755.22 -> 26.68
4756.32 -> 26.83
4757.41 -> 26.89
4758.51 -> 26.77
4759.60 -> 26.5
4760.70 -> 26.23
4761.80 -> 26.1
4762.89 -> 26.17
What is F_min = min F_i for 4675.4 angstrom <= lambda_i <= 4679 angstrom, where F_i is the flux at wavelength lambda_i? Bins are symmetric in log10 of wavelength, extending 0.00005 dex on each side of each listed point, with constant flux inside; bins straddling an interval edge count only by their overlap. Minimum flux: 24.32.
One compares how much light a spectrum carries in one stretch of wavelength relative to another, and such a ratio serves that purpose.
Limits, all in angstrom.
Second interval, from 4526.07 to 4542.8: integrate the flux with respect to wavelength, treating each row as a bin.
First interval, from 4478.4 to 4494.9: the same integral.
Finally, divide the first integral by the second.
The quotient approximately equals 1.07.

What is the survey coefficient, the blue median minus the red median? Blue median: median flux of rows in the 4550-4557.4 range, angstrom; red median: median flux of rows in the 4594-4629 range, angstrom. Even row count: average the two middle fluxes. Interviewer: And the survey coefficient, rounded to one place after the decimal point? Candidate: -1.4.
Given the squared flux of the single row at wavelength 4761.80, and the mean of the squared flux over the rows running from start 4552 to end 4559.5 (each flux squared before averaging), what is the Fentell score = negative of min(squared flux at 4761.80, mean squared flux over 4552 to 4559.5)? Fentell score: -681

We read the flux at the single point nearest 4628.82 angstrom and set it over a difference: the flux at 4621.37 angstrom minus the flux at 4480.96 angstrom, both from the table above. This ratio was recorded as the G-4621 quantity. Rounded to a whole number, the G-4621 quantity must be 12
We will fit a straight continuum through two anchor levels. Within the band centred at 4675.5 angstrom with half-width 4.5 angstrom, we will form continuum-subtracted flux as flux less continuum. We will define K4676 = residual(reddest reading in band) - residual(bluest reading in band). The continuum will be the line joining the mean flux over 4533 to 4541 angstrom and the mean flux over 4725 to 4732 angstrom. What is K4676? -1.2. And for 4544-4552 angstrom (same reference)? 1.3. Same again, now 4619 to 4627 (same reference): -0.1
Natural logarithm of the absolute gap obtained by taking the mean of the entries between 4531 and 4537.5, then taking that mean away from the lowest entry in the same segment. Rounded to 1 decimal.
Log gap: -1.0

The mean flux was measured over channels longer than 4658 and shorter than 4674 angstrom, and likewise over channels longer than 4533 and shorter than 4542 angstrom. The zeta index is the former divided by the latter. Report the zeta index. 1.08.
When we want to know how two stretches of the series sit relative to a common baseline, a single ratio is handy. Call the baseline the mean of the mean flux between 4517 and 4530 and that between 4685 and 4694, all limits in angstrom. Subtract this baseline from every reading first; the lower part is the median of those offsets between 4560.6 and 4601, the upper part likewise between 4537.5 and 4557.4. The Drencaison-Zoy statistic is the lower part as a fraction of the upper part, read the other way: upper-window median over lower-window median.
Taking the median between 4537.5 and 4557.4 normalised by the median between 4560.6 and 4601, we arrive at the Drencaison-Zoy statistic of -1.0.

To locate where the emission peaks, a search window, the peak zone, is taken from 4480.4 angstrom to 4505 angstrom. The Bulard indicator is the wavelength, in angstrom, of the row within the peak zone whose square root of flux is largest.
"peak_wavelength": 4504.75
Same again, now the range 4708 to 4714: 4713.80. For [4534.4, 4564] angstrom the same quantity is 4560.06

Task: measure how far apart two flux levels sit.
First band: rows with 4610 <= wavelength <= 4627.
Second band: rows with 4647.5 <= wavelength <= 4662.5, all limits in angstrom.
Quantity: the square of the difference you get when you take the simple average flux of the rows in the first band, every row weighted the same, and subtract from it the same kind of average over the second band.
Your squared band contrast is 3.4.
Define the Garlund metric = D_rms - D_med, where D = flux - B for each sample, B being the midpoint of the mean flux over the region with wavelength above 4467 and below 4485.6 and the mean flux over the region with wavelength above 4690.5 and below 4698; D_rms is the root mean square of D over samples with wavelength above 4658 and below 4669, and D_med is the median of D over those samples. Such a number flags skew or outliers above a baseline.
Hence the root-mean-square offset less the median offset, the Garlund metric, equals 1.4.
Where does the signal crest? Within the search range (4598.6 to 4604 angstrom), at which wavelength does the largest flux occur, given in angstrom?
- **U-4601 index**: 4603.32 angstrom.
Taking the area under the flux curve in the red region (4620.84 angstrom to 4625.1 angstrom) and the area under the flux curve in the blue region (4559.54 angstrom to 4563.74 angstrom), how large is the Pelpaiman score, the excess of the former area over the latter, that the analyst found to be 3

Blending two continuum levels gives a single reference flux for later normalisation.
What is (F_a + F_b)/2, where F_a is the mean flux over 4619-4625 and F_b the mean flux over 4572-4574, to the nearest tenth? 27.0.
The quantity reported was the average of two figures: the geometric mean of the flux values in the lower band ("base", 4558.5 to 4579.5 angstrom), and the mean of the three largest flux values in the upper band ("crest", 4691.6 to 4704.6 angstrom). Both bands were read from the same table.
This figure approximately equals 25.9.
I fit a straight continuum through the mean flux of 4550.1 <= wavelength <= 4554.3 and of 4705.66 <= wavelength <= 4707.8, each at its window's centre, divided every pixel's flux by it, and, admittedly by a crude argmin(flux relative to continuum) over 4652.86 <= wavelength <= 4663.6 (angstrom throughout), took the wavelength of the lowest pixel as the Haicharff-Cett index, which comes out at 4663.06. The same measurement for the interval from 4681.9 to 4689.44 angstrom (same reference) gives 4682.42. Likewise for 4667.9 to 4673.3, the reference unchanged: 4668.43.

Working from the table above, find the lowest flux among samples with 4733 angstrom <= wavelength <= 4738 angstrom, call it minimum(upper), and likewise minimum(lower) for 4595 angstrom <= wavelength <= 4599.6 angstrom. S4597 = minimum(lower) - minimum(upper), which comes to -1.5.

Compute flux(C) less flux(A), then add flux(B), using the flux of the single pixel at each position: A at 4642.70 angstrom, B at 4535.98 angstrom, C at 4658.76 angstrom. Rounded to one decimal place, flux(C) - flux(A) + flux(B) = 24.1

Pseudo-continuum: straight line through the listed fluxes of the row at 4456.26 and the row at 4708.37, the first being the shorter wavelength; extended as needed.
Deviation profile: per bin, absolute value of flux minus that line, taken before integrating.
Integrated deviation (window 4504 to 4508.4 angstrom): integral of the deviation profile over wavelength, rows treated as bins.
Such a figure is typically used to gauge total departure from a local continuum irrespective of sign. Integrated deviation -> 19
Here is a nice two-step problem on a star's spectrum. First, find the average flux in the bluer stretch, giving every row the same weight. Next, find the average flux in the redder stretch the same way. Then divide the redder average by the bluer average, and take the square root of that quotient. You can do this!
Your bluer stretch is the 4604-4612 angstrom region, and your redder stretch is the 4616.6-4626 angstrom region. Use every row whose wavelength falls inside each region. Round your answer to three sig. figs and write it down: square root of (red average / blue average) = 1.01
